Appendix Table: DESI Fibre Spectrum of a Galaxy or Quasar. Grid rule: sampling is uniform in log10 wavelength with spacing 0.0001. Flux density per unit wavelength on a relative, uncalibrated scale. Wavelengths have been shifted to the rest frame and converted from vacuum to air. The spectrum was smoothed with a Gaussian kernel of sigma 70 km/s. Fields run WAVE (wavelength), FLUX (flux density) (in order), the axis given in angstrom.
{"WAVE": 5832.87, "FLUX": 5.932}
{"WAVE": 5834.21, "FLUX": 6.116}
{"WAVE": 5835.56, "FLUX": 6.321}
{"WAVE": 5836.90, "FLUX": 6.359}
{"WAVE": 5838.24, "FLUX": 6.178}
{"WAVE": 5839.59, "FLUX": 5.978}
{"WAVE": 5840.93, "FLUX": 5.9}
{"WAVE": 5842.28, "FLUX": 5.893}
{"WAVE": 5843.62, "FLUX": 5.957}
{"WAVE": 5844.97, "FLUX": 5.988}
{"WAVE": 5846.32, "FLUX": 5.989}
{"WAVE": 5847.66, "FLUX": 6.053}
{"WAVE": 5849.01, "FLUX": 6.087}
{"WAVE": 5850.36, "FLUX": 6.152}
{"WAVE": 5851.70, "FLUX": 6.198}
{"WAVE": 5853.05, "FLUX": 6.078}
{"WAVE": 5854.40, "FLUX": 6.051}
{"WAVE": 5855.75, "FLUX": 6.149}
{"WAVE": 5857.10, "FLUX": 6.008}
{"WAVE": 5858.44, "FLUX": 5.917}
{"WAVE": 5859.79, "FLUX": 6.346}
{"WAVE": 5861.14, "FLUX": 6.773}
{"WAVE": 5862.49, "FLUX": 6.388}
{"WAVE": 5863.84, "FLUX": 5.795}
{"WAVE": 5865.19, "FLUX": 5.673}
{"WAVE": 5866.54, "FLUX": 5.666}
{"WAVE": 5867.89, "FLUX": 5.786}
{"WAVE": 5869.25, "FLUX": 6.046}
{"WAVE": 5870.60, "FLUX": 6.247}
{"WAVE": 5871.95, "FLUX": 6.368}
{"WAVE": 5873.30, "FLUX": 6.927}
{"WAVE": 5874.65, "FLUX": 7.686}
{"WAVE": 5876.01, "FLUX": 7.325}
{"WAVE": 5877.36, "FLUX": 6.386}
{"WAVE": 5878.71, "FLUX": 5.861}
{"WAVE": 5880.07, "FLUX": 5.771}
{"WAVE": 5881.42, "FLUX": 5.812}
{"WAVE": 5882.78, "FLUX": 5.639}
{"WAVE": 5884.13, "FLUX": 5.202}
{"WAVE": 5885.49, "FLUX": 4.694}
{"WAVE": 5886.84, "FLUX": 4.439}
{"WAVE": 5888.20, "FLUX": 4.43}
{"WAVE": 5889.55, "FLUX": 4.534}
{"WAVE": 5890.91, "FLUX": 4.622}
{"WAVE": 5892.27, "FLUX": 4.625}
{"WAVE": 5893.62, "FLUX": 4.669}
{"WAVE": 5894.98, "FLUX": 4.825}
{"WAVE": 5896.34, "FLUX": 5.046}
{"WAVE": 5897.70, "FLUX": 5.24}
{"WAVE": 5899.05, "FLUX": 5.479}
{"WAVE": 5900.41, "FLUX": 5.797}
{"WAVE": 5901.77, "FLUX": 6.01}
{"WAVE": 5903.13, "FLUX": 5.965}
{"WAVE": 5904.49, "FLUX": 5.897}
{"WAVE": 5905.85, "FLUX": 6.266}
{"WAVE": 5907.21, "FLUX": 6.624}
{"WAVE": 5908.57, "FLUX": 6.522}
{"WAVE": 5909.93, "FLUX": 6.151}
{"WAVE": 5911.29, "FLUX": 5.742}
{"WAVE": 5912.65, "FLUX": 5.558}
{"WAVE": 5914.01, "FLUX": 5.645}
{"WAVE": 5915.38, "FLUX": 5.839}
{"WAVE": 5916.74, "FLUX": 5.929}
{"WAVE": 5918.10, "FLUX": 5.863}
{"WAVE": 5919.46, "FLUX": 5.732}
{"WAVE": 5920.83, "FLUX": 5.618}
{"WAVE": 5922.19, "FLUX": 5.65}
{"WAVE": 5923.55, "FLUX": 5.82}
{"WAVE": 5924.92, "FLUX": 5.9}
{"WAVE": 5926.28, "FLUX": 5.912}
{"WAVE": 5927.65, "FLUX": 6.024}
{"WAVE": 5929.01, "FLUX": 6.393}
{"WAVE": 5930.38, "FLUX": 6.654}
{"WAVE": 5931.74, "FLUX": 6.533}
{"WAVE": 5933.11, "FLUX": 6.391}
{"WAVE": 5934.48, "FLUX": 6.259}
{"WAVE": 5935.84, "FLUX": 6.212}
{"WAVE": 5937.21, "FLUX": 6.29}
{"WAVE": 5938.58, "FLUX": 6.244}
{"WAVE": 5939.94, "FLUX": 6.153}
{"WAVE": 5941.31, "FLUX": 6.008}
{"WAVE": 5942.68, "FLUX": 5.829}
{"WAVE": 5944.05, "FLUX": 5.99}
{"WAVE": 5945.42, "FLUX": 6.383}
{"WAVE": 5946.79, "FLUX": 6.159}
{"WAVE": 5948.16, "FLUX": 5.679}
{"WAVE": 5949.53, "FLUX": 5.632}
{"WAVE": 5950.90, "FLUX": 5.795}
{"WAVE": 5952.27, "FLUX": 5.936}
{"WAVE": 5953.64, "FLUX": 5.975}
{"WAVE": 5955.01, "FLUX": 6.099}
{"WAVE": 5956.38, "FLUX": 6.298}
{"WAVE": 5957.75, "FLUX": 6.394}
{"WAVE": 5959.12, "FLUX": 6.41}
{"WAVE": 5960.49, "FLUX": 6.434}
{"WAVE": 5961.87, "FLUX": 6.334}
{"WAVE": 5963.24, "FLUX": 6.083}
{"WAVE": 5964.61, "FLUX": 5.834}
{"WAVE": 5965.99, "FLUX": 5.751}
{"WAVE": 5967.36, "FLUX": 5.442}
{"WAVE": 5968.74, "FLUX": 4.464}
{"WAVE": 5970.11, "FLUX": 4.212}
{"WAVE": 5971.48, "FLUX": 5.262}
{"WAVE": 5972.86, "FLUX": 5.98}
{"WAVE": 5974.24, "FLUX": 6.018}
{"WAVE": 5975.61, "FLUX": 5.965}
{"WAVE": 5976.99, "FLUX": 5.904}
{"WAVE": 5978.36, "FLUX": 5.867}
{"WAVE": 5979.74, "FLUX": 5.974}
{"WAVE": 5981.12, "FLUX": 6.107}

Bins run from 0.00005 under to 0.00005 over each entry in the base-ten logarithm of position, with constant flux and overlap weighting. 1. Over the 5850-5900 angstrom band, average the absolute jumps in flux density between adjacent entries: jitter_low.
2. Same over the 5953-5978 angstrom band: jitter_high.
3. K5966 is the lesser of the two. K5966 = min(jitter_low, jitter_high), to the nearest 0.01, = 0.25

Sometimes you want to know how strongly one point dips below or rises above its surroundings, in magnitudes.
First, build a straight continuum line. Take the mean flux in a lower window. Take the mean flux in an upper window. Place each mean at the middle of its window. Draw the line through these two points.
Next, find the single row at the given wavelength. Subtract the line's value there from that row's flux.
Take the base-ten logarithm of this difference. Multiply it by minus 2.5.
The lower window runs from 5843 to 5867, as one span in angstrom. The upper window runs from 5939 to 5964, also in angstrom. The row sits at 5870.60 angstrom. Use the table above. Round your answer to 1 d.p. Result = 1.9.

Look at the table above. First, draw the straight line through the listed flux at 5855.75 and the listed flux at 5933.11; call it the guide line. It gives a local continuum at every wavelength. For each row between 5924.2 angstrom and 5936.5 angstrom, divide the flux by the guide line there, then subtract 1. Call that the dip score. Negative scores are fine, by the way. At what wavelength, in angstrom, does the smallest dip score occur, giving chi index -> 5924.92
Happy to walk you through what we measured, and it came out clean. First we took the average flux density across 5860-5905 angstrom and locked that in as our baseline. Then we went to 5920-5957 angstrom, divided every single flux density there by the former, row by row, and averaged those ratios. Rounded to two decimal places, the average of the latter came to 1.07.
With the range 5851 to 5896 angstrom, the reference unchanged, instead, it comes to 1.02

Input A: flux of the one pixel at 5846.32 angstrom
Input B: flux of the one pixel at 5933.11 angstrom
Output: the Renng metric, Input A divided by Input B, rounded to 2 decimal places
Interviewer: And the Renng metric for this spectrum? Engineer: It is 0.94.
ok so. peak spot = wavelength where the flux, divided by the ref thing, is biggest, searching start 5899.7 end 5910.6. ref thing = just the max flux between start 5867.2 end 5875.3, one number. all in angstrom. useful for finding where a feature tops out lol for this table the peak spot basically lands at 5907.21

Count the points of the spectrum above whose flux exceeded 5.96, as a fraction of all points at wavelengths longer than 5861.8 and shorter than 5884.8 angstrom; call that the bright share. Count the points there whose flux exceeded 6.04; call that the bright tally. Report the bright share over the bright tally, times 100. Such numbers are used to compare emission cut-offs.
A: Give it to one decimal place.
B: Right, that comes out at 5.9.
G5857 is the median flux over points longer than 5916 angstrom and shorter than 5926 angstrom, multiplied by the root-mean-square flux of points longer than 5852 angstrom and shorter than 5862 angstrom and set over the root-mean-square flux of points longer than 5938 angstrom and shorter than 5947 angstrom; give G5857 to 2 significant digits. 5.9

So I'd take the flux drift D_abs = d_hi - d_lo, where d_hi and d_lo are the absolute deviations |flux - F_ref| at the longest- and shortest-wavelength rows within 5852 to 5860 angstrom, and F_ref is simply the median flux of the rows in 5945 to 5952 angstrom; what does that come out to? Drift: 0.3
